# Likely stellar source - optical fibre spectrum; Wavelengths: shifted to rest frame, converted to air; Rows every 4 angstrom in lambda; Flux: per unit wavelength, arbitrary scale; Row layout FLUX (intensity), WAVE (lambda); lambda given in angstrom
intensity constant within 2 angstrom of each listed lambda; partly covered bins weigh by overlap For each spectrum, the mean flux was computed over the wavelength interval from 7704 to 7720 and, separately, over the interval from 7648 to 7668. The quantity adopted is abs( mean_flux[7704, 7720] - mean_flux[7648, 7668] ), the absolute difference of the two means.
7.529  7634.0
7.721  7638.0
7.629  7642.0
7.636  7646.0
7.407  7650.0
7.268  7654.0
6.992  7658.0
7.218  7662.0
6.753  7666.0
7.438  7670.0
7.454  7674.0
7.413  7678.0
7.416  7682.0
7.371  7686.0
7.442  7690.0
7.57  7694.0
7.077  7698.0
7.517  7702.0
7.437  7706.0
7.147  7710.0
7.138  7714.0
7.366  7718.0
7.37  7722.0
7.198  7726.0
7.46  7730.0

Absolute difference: 0.144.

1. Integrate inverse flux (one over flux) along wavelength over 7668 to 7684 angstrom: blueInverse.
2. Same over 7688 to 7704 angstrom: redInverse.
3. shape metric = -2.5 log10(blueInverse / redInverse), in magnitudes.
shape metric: 0.00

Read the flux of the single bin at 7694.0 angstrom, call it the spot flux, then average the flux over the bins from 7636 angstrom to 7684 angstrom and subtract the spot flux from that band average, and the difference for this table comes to -0.21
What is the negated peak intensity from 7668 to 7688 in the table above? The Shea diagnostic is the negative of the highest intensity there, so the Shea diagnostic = -7.45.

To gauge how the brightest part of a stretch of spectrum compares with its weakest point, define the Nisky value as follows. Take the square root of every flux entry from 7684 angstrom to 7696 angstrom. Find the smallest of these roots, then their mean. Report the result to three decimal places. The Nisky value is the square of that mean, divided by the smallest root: 2.748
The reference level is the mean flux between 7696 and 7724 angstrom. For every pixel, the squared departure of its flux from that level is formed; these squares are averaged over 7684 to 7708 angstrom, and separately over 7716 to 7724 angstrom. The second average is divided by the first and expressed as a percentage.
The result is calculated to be 15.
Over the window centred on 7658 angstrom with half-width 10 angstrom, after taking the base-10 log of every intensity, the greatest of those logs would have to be 0.870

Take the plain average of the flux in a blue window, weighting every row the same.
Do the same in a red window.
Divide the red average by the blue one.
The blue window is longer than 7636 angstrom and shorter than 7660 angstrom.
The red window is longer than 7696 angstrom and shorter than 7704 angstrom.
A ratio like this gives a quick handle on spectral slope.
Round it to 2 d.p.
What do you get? 0.98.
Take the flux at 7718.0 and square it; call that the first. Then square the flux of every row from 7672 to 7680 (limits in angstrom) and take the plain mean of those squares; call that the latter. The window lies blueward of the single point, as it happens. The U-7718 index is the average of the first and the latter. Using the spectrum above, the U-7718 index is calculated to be 54.8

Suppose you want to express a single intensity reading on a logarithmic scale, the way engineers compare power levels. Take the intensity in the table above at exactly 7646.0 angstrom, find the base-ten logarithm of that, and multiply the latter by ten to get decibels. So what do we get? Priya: 8.83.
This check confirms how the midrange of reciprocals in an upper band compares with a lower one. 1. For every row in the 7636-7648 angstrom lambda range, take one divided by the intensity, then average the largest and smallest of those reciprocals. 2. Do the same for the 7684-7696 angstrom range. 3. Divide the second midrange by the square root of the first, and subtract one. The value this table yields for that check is -0.629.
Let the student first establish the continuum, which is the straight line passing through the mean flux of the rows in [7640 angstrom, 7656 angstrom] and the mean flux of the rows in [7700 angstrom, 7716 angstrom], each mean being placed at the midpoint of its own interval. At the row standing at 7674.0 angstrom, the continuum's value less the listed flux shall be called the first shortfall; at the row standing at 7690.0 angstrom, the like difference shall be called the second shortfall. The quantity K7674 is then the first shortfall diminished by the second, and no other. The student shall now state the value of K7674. 0.03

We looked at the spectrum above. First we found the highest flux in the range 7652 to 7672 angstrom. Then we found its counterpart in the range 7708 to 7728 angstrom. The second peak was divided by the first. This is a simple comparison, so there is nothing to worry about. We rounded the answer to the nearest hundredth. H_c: 0.99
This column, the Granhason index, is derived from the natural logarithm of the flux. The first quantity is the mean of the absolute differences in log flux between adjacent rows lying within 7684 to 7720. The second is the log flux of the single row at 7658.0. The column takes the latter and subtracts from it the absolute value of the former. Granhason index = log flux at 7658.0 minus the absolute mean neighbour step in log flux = 1.92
